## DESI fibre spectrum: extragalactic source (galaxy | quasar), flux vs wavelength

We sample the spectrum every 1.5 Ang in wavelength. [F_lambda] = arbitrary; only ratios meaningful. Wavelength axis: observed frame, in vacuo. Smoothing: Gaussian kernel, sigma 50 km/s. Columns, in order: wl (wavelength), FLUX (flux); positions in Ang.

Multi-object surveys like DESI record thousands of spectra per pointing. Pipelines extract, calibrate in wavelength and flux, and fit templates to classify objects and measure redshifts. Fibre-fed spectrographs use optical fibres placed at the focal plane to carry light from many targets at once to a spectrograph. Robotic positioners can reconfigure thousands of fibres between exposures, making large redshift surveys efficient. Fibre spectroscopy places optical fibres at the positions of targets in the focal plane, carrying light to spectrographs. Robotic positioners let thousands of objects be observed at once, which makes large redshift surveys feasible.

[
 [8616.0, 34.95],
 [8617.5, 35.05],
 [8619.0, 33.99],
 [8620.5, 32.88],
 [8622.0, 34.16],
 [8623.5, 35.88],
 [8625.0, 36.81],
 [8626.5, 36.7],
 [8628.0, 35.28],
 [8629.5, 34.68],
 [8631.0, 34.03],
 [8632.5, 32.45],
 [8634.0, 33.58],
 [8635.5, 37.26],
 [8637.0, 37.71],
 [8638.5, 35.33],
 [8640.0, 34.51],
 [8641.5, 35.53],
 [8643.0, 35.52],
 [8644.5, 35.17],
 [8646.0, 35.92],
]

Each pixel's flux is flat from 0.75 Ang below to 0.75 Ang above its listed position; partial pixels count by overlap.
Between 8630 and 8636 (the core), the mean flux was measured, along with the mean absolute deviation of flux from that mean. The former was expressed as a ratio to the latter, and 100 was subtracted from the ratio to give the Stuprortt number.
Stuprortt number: -77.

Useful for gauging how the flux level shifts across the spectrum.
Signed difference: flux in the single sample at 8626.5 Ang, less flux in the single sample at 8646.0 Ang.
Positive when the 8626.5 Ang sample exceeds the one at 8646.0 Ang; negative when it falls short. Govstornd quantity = 1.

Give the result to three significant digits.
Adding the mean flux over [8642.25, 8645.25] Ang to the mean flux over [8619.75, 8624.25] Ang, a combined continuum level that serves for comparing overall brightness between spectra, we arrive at 69.7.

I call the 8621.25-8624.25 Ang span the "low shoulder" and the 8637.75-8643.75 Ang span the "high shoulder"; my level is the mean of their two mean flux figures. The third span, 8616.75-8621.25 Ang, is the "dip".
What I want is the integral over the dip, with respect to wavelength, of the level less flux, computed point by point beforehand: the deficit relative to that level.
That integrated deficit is 5.2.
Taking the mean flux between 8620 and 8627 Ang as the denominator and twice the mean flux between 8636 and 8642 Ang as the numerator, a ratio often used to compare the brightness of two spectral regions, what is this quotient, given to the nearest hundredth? 2.03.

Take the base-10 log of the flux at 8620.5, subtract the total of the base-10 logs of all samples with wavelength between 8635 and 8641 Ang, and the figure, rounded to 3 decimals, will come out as -4.717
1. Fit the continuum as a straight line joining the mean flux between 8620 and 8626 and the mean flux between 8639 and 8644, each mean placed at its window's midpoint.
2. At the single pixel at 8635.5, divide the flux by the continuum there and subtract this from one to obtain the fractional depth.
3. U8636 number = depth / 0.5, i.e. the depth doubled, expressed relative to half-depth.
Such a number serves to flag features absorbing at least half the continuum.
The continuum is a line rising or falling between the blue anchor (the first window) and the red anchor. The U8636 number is -0.12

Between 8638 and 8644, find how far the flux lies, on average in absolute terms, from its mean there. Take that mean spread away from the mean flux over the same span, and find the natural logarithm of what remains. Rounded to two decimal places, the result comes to 3.55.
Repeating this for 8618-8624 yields 3.51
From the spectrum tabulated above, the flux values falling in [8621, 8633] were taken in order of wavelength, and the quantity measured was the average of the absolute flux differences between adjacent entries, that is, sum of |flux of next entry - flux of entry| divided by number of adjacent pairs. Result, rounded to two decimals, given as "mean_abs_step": 1.00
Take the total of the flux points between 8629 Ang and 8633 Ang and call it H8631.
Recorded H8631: 101.2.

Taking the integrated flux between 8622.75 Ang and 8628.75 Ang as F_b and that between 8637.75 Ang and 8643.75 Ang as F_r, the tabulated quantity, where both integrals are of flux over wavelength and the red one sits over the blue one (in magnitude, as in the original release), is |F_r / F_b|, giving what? 0.97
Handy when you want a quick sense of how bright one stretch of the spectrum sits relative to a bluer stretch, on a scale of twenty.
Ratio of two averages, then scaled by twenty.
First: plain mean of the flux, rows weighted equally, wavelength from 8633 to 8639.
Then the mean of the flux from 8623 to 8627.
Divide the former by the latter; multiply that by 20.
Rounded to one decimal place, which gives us 19.7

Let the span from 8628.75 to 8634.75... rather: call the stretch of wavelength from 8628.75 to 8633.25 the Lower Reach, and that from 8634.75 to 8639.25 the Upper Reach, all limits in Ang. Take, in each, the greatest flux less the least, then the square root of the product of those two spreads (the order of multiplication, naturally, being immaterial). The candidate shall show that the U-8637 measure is 2.3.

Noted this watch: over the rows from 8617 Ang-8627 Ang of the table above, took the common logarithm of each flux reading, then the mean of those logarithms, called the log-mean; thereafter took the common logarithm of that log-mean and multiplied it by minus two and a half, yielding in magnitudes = -0.472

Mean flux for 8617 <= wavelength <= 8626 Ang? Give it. 34.8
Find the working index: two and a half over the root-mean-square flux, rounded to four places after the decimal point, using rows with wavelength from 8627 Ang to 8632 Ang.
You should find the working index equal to 0.0721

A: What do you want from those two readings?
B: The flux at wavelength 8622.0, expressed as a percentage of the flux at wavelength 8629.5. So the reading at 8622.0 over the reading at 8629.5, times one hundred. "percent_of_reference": 99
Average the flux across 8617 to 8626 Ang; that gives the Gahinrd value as 34.8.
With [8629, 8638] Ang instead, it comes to 35.0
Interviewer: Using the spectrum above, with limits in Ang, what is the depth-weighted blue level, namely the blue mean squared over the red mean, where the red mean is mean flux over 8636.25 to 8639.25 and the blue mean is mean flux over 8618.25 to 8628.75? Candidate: 33.7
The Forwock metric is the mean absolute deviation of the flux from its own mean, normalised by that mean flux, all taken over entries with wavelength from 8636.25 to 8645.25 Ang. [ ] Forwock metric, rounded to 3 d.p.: 0.019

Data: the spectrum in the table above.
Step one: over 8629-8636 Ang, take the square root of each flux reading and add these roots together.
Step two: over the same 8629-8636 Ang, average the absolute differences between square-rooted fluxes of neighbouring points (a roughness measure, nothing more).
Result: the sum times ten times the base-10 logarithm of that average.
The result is -242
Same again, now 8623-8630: -358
